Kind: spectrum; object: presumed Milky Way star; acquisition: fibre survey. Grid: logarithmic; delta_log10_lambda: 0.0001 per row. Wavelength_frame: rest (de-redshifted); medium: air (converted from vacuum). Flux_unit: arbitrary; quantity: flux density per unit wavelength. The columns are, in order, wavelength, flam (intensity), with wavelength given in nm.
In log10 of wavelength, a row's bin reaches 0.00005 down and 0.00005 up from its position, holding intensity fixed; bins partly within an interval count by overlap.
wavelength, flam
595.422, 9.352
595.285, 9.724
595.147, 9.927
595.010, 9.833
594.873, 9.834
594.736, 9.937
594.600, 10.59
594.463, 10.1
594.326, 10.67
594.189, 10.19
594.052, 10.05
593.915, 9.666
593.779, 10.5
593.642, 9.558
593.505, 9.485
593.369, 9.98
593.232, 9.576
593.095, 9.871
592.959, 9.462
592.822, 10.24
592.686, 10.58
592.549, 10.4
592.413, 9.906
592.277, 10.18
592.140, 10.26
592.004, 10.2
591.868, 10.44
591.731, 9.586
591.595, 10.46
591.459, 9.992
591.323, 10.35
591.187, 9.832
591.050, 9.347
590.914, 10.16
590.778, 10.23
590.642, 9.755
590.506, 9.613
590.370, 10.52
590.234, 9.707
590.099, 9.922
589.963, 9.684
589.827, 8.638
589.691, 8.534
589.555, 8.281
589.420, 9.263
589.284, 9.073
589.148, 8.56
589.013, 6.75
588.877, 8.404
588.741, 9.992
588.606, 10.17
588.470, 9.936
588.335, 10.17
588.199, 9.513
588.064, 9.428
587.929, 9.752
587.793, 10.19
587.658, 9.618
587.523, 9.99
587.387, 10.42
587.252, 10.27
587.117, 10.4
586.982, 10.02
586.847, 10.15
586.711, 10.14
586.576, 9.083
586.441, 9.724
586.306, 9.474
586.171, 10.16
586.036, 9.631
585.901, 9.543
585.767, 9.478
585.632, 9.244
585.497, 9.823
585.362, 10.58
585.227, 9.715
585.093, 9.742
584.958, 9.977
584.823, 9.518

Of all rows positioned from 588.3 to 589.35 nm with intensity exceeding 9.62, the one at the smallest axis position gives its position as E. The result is 588.335 nm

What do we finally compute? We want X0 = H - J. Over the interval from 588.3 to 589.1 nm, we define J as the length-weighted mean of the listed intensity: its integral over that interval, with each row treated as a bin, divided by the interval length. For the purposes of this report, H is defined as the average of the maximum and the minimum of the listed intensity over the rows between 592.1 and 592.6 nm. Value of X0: 0.97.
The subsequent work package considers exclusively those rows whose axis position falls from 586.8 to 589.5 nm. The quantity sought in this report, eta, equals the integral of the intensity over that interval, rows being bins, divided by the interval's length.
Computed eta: 9.6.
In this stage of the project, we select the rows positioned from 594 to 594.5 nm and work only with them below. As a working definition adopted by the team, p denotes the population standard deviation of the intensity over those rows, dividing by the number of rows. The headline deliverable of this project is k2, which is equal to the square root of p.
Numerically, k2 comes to 0.50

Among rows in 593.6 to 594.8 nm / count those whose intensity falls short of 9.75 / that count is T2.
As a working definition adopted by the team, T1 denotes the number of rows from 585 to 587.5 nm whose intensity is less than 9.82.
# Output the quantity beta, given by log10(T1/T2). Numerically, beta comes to 0.7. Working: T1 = 9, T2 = 2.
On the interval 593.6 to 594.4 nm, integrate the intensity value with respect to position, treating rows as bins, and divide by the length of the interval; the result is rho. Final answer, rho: 10.1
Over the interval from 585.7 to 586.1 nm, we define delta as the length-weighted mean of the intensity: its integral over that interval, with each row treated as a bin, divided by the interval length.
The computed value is 9.6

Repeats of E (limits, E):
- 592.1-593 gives 592.140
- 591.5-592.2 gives 591.595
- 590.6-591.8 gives 590.642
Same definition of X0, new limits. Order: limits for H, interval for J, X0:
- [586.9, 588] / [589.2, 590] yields 1.15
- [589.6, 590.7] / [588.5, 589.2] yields 0.69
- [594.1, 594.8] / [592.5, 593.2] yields 0.23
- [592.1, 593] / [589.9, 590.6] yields 0.13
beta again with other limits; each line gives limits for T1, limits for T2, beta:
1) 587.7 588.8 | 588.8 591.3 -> -0.6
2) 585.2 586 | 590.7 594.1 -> -0.2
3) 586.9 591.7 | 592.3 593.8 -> 0.6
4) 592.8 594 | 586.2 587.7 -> 0.1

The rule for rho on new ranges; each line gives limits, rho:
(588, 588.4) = 9.7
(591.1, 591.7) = 10.1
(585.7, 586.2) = 9.7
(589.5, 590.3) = 9.1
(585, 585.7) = 9.8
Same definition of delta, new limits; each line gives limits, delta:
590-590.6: 9.9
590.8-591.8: 10.0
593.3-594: 9.8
